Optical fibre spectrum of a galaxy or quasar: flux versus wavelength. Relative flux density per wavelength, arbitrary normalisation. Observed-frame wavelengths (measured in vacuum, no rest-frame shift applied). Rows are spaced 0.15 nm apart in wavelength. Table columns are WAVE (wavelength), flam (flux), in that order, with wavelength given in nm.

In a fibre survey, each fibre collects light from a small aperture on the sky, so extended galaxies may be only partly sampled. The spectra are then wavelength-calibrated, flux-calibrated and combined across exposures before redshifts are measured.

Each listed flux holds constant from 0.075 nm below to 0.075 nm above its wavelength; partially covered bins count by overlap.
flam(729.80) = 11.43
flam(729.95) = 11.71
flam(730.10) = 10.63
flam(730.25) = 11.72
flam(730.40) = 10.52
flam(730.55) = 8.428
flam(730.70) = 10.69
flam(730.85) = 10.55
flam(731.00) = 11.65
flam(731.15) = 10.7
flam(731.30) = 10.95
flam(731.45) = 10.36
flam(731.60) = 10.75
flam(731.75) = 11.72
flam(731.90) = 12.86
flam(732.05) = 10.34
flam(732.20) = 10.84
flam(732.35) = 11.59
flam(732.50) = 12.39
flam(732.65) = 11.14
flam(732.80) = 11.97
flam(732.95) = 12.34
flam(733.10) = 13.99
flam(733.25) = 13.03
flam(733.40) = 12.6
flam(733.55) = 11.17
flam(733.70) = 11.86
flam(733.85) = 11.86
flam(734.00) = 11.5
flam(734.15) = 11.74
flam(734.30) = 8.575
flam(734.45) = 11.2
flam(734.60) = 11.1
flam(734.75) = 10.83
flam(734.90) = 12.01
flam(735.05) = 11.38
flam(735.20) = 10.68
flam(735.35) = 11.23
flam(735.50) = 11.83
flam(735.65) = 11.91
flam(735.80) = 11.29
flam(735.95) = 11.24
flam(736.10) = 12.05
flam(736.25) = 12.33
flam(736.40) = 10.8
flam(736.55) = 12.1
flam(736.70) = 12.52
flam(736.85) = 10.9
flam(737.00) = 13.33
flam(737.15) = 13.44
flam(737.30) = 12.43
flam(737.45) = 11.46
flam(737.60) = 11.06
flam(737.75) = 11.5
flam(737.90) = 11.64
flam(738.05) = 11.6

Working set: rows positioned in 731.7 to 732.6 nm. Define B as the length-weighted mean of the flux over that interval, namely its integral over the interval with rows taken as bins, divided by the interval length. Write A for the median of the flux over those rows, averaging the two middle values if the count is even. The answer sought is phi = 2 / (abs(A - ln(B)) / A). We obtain 2.533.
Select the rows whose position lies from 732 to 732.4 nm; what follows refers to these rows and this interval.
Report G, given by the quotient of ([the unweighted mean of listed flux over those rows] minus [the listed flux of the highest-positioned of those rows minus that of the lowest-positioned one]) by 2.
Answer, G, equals 4.84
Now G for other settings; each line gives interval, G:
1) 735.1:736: 5.40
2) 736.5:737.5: 6.48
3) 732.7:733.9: 6.23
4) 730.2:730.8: 5.68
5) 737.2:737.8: 6.27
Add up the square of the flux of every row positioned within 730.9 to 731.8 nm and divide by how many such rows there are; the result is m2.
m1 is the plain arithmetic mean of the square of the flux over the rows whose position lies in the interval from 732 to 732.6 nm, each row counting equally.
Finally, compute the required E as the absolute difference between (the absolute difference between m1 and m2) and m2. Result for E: 115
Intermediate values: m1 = 128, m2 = 122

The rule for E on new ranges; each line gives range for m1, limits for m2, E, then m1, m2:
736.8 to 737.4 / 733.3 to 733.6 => 126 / 158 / 142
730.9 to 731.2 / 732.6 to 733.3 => 125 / 125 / 157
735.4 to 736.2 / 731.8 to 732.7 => 131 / 136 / 134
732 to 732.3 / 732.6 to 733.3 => 112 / 112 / 157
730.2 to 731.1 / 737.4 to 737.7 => 113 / 113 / 127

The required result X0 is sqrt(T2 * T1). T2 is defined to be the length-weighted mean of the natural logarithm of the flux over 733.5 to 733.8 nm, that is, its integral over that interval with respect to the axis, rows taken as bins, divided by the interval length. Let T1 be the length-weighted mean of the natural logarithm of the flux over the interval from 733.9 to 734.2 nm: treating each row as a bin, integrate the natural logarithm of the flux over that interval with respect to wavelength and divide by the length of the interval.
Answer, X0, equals 2.45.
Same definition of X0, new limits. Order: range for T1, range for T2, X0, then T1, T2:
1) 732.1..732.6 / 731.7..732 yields 2.47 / 2.44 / 2.50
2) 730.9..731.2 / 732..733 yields 2.43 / 2.41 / 2.44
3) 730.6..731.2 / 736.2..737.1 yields 2.43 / 2.38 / 2.48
